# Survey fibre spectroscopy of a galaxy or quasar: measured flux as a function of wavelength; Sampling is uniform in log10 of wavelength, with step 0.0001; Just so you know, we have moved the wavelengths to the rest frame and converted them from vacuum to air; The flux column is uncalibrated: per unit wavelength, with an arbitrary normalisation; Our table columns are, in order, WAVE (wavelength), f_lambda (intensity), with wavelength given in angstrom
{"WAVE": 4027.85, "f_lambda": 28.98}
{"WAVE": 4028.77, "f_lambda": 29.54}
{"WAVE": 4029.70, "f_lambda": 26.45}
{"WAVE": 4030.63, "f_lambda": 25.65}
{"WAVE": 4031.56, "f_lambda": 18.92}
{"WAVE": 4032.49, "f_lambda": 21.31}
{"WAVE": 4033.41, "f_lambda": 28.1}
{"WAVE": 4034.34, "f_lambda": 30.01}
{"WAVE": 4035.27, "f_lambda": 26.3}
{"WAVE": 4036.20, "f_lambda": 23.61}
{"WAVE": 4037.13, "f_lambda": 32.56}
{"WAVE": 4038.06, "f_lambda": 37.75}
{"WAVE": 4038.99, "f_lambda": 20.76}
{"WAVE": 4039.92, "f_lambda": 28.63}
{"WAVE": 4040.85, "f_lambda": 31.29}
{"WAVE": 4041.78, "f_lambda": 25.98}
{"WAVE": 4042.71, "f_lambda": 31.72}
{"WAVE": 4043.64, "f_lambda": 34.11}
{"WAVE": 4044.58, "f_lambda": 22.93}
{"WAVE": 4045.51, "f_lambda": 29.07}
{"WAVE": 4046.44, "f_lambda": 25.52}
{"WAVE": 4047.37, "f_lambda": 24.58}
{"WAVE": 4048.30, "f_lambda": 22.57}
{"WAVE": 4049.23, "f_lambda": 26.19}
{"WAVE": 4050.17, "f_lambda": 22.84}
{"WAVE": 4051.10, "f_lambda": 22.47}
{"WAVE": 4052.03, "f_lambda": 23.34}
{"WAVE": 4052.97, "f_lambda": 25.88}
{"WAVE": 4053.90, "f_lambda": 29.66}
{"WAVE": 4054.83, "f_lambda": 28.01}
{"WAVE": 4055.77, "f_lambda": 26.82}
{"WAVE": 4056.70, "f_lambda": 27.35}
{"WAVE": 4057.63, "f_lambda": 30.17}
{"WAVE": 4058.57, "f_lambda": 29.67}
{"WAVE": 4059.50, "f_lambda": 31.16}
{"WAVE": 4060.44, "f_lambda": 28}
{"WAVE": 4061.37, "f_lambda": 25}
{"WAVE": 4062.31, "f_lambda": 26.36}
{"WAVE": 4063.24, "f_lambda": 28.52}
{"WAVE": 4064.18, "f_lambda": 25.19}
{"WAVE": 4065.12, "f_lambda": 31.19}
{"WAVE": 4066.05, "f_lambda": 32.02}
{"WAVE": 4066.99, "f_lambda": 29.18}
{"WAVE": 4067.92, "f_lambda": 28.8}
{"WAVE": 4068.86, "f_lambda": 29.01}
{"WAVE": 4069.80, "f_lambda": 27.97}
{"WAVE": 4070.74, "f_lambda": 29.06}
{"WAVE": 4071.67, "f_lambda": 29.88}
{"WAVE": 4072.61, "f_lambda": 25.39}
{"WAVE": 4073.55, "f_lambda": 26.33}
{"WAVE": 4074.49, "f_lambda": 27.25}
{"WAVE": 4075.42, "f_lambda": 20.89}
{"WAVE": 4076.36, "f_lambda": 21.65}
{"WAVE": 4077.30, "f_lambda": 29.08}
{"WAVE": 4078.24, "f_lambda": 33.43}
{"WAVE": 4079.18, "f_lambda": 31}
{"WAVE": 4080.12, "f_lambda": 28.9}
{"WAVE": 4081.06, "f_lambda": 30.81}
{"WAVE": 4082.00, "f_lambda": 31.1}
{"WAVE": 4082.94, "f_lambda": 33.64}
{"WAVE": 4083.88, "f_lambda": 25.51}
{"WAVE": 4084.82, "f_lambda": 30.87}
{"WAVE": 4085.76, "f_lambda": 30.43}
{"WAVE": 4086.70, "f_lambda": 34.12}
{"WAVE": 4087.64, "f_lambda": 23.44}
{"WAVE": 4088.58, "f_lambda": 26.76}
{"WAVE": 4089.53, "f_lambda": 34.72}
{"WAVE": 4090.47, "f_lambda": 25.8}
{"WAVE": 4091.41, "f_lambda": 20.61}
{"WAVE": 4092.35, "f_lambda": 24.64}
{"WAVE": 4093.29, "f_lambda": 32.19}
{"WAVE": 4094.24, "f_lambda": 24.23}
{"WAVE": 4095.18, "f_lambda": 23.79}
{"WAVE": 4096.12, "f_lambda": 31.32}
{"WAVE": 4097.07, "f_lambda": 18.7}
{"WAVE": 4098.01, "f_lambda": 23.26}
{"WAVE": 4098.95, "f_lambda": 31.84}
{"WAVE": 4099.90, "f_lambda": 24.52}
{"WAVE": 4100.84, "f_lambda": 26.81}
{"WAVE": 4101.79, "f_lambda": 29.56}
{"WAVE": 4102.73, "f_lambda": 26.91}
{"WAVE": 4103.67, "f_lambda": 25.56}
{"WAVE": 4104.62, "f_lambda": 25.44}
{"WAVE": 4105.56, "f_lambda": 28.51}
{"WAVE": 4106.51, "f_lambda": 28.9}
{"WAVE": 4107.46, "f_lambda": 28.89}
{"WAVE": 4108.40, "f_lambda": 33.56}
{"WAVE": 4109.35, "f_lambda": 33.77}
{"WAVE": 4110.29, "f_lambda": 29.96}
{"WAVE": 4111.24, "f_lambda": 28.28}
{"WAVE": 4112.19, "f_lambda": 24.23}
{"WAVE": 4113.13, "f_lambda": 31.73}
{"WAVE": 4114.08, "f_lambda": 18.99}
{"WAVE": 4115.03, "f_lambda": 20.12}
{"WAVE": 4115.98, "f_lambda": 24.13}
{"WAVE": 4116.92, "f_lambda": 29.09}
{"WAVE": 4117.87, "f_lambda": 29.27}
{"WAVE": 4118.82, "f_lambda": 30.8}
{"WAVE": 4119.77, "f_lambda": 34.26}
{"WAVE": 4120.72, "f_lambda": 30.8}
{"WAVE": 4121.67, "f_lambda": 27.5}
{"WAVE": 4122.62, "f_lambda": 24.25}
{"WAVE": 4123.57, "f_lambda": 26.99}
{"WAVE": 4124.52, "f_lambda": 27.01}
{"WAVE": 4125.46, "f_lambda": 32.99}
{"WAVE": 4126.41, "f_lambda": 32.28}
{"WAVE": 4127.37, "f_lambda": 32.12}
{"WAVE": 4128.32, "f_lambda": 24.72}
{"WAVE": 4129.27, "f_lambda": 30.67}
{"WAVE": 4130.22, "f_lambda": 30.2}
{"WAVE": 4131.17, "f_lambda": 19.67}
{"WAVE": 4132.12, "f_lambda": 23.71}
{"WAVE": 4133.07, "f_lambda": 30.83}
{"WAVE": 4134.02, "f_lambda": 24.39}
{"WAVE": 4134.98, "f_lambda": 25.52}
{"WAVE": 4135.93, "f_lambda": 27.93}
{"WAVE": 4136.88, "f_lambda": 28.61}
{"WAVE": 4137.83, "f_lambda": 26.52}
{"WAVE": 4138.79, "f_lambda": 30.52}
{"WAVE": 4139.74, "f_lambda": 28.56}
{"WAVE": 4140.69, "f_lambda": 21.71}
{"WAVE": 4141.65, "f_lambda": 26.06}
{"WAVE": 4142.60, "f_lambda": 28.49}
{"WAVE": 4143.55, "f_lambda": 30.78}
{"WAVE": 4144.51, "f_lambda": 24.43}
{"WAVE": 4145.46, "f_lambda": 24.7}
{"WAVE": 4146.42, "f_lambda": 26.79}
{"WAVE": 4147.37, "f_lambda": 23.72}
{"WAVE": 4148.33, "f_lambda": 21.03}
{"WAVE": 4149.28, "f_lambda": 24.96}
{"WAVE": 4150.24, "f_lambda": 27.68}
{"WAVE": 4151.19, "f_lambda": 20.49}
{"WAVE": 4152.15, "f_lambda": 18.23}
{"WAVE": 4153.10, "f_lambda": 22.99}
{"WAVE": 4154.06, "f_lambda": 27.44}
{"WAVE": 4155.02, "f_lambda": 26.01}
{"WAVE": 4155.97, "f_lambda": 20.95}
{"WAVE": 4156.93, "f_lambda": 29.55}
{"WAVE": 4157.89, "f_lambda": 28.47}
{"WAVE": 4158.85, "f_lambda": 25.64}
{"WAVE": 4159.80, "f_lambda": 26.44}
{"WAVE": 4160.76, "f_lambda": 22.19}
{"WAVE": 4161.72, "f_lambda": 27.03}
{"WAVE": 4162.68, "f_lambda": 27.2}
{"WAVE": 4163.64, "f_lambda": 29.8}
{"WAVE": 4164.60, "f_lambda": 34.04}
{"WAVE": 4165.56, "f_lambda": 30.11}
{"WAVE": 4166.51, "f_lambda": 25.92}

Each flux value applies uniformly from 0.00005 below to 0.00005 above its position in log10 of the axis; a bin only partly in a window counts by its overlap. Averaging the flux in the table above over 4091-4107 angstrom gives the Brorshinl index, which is 26.3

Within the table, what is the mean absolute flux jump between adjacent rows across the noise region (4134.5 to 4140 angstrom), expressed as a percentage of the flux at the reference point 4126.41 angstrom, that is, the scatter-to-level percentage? 6.9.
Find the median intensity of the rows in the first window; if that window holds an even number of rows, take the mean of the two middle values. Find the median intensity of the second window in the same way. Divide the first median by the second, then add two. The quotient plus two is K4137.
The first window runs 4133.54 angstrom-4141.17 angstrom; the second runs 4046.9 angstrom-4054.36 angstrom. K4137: 3.14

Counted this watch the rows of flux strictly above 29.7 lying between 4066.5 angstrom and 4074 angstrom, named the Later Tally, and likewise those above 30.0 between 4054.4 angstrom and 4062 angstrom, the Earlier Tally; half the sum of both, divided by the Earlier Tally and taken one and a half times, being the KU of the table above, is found 1.1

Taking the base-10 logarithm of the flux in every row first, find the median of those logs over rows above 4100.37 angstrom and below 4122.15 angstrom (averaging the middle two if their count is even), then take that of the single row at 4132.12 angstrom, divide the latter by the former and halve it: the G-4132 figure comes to 0.47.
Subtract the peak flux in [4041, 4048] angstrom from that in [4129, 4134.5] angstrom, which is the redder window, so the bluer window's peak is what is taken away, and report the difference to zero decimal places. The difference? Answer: -3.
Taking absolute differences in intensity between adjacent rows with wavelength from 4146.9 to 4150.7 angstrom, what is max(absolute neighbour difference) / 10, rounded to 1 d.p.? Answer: 0.4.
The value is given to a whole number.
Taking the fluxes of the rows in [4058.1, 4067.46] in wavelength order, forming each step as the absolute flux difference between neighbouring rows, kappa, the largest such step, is 6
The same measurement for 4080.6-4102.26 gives 13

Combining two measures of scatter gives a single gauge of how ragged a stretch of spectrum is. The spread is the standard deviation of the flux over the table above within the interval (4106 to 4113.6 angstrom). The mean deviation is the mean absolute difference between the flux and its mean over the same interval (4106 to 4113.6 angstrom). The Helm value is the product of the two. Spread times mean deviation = 7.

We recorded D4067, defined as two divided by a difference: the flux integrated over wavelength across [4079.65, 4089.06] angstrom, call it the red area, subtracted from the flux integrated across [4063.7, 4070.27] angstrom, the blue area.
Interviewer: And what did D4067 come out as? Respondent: -0.023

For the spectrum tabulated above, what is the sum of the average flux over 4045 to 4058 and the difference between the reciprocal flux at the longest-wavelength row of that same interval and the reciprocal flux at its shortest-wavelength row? 26.0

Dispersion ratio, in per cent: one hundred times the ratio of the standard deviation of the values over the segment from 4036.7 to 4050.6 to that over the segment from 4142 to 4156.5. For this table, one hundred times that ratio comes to 143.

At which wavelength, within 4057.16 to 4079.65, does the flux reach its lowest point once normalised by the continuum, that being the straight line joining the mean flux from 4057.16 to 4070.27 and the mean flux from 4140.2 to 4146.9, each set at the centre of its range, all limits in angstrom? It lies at 4075.42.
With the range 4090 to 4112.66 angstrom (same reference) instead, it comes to 4097.07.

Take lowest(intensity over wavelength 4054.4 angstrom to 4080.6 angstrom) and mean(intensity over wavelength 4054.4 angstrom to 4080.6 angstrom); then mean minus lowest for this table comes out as 7.2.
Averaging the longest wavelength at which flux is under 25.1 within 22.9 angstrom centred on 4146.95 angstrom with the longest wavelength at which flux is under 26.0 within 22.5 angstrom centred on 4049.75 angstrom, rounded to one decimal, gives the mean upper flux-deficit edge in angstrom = 4104.5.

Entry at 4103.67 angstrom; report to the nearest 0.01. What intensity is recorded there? 25.56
